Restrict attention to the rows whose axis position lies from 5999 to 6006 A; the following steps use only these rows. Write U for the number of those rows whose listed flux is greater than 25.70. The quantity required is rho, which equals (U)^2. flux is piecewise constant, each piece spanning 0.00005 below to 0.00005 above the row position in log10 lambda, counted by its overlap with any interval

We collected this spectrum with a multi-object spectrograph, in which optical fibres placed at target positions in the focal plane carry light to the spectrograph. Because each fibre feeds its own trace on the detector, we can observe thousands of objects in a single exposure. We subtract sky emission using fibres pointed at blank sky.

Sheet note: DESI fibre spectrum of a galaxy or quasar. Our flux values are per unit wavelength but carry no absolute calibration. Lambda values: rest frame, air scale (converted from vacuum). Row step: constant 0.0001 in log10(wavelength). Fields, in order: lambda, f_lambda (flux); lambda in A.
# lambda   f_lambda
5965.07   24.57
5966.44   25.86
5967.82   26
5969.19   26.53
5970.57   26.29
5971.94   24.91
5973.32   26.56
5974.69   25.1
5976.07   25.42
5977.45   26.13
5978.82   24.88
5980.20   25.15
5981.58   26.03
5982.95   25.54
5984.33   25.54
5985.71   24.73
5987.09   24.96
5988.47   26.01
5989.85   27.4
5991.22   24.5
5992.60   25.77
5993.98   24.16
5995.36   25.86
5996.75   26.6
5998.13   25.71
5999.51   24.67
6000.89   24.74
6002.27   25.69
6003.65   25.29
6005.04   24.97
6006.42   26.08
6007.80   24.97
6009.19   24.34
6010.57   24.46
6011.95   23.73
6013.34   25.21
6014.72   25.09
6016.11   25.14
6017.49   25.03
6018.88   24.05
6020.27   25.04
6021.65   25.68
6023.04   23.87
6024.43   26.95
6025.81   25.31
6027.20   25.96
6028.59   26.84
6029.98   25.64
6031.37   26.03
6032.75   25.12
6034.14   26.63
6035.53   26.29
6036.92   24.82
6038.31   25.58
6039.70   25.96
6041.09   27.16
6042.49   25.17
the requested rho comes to 0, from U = 0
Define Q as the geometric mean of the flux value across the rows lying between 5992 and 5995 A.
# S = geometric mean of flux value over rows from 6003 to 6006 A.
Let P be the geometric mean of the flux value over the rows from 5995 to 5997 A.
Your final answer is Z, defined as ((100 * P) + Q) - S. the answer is 2623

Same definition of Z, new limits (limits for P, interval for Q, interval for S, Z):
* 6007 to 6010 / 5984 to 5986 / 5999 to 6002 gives 2466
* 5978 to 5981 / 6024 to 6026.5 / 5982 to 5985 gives 2502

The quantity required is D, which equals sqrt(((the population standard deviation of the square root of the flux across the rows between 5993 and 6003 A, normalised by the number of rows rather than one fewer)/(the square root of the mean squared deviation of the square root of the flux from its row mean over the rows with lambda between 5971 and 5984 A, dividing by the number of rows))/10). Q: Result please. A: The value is 0.376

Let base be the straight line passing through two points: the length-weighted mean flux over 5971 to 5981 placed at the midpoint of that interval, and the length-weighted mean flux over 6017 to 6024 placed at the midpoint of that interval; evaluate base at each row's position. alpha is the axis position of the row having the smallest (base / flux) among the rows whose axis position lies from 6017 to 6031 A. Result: 6024.43 A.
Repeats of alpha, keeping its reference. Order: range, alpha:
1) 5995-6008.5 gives 5996.75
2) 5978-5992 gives 5989.85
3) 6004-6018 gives 6006.42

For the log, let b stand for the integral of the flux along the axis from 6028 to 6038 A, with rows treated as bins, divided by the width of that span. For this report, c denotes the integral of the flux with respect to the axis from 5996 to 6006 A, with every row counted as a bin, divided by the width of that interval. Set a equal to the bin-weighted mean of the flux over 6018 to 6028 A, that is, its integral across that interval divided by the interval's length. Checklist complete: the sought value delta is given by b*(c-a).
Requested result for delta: 3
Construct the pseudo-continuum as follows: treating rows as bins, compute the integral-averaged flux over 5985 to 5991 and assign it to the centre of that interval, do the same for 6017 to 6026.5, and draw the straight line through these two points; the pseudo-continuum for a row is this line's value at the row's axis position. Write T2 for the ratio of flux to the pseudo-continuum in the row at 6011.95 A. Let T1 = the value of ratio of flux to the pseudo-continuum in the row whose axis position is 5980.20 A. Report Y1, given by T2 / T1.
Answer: 0.96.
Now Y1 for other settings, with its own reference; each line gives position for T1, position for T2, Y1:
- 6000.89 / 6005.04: 1.01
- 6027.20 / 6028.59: 1.03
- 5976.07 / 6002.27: 1.03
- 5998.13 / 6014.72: 0.99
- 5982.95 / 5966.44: 1.00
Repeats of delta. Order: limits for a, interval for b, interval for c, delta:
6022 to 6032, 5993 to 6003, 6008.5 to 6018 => -27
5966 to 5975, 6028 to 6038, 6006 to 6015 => -29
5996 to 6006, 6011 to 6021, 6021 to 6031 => 9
